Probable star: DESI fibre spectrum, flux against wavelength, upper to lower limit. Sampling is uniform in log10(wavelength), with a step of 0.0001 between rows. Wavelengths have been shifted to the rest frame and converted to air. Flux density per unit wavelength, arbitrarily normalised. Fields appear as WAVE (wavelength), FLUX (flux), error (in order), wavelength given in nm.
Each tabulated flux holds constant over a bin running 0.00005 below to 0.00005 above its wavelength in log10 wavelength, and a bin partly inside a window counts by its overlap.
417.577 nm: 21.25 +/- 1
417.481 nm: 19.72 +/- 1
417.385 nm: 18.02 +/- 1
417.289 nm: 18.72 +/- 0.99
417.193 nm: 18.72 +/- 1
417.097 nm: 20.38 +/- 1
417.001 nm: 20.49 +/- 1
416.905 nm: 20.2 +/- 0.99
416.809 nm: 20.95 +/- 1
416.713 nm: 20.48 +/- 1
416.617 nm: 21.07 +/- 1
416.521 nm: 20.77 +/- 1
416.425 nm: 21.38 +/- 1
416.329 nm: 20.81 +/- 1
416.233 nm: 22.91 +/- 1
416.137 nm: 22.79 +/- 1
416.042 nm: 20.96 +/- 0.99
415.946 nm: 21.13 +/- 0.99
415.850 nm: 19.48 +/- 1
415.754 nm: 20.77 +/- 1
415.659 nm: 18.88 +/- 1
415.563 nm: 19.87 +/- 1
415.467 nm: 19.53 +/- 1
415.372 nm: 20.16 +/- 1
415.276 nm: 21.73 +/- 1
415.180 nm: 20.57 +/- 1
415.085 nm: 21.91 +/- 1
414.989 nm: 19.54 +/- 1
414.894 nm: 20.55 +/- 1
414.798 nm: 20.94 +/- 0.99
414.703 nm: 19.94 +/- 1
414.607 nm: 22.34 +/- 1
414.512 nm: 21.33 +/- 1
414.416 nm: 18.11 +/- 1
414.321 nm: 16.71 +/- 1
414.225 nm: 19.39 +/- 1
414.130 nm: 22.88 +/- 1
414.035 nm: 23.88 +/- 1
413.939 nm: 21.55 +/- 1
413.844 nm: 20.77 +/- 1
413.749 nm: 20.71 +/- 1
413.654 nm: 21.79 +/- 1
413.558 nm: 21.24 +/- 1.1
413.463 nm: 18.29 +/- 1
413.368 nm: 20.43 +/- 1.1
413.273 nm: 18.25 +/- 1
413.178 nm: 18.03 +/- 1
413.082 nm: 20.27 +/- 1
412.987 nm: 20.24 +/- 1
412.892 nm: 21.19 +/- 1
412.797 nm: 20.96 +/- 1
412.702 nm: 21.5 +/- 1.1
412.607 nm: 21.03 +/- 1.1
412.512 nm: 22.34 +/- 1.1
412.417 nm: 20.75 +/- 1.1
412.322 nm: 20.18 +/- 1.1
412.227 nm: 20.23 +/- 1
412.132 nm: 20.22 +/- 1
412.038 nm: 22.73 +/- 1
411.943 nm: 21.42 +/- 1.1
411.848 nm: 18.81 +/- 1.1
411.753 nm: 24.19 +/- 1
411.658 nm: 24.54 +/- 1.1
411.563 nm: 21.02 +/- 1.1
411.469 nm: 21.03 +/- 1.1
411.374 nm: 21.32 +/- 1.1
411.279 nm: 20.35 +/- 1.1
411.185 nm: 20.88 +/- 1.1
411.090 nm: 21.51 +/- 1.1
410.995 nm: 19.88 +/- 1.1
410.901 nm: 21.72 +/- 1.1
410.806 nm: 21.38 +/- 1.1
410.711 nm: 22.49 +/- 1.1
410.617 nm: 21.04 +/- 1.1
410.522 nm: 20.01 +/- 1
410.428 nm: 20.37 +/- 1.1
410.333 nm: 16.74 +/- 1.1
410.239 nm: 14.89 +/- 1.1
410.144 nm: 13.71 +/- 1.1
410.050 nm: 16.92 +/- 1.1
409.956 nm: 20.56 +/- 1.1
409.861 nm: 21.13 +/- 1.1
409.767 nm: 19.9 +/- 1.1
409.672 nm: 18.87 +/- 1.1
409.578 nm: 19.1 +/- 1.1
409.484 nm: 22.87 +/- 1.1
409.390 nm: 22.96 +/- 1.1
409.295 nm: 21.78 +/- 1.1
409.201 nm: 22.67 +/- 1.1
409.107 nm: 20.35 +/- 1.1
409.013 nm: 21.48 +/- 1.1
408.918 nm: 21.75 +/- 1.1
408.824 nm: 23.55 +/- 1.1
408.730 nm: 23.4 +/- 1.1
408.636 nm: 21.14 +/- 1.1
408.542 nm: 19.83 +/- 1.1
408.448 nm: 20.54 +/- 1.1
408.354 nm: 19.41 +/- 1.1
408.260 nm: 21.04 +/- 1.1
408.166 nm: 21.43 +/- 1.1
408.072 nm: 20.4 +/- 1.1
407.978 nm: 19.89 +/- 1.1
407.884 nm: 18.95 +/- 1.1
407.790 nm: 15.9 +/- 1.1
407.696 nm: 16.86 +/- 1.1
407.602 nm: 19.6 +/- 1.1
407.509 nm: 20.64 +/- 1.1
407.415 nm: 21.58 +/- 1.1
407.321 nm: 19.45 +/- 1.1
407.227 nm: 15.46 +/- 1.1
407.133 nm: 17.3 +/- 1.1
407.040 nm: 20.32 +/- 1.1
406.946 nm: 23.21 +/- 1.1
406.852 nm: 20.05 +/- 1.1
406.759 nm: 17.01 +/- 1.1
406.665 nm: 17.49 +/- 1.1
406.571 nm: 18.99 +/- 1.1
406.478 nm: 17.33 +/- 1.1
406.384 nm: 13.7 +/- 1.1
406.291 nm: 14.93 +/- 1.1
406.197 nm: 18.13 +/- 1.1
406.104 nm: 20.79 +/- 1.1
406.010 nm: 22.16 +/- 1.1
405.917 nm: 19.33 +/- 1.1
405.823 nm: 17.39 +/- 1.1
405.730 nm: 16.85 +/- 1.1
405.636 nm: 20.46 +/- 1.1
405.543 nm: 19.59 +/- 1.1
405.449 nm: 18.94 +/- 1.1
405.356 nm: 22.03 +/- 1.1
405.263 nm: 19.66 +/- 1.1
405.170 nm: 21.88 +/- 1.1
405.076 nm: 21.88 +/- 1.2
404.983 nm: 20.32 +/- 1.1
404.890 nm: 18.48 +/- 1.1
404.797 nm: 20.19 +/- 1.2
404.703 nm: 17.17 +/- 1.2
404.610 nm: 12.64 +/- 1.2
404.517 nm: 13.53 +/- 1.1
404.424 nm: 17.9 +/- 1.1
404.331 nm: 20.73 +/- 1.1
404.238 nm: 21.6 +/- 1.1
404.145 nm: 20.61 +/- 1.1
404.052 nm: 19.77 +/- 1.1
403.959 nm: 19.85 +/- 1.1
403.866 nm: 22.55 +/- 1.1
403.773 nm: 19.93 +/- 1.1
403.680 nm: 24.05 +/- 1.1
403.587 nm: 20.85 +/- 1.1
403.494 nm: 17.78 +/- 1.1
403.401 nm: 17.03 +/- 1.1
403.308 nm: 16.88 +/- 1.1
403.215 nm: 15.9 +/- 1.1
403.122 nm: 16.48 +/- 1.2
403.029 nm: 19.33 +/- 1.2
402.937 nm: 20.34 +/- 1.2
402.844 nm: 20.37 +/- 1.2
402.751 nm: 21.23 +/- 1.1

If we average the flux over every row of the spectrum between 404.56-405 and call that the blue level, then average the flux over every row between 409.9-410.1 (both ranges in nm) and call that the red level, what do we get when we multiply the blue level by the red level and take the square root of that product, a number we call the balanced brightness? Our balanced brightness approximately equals 18.2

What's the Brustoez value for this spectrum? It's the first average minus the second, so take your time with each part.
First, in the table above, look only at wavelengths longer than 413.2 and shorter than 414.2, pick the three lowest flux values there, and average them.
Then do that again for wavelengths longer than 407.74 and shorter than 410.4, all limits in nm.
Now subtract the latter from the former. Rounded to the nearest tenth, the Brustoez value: 4.2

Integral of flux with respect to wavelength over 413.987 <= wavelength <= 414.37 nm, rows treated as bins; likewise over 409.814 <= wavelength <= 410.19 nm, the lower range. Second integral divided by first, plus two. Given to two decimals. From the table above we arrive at 2.86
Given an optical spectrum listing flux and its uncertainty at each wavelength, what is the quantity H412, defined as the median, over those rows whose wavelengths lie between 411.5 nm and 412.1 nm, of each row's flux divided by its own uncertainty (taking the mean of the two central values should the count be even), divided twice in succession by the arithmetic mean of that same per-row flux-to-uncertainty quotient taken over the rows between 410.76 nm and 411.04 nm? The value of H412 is 0.057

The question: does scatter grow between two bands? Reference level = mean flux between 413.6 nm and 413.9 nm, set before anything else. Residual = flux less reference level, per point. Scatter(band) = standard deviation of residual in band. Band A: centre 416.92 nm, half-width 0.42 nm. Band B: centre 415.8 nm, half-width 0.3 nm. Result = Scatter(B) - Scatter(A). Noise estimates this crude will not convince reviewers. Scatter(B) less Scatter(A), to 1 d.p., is 0.0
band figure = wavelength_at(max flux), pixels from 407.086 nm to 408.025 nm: 407.415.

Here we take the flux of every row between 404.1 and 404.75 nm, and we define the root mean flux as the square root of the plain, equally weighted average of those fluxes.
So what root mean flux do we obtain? 4.21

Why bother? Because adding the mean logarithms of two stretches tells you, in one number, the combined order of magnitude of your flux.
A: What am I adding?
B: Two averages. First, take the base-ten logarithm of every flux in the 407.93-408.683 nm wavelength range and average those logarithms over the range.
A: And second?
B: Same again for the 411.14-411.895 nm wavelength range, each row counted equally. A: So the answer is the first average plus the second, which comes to 2.64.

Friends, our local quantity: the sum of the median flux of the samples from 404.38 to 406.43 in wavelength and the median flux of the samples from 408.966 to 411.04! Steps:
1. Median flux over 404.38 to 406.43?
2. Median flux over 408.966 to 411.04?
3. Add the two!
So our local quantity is 39.6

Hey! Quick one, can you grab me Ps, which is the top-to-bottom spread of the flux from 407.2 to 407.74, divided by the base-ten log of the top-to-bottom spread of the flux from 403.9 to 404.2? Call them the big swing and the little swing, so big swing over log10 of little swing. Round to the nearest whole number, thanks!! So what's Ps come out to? -81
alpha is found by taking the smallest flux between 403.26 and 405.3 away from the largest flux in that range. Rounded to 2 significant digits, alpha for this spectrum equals 11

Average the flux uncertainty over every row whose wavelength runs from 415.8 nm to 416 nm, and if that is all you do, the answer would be 0.99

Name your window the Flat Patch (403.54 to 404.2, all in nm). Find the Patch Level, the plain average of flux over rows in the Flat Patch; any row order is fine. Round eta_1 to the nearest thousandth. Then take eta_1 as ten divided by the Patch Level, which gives 0.474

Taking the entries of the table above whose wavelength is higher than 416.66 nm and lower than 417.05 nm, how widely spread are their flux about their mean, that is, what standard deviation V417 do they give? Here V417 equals 0.3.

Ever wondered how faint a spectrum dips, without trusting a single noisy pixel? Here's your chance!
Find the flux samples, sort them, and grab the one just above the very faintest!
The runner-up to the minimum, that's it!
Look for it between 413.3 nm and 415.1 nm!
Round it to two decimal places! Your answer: 18.11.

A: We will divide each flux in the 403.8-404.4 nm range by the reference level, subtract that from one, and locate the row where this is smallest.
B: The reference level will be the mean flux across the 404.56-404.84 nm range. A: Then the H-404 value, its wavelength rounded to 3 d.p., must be 403.866 nm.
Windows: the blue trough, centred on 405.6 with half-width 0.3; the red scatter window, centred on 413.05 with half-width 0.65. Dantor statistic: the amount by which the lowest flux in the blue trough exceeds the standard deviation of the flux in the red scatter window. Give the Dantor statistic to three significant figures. 15.5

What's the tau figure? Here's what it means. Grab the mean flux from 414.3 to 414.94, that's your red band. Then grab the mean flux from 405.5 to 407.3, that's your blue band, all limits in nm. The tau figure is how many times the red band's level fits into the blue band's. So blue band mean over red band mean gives 0.92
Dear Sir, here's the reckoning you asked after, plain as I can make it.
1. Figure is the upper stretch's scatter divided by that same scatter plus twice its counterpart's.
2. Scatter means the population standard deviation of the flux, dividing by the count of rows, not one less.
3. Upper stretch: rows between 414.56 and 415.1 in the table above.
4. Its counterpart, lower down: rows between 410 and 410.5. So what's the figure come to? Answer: 0.181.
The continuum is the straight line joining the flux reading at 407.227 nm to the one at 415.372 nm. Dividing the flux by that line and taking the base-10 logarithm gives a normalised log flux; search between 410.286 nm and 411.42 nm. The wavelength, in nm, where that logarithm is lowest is 410.333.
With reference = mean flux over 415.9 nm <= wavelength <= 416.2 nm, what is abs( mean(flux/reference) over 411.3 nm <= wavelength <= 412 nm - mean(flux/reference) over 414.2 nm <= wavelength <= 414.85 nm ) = 0.09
